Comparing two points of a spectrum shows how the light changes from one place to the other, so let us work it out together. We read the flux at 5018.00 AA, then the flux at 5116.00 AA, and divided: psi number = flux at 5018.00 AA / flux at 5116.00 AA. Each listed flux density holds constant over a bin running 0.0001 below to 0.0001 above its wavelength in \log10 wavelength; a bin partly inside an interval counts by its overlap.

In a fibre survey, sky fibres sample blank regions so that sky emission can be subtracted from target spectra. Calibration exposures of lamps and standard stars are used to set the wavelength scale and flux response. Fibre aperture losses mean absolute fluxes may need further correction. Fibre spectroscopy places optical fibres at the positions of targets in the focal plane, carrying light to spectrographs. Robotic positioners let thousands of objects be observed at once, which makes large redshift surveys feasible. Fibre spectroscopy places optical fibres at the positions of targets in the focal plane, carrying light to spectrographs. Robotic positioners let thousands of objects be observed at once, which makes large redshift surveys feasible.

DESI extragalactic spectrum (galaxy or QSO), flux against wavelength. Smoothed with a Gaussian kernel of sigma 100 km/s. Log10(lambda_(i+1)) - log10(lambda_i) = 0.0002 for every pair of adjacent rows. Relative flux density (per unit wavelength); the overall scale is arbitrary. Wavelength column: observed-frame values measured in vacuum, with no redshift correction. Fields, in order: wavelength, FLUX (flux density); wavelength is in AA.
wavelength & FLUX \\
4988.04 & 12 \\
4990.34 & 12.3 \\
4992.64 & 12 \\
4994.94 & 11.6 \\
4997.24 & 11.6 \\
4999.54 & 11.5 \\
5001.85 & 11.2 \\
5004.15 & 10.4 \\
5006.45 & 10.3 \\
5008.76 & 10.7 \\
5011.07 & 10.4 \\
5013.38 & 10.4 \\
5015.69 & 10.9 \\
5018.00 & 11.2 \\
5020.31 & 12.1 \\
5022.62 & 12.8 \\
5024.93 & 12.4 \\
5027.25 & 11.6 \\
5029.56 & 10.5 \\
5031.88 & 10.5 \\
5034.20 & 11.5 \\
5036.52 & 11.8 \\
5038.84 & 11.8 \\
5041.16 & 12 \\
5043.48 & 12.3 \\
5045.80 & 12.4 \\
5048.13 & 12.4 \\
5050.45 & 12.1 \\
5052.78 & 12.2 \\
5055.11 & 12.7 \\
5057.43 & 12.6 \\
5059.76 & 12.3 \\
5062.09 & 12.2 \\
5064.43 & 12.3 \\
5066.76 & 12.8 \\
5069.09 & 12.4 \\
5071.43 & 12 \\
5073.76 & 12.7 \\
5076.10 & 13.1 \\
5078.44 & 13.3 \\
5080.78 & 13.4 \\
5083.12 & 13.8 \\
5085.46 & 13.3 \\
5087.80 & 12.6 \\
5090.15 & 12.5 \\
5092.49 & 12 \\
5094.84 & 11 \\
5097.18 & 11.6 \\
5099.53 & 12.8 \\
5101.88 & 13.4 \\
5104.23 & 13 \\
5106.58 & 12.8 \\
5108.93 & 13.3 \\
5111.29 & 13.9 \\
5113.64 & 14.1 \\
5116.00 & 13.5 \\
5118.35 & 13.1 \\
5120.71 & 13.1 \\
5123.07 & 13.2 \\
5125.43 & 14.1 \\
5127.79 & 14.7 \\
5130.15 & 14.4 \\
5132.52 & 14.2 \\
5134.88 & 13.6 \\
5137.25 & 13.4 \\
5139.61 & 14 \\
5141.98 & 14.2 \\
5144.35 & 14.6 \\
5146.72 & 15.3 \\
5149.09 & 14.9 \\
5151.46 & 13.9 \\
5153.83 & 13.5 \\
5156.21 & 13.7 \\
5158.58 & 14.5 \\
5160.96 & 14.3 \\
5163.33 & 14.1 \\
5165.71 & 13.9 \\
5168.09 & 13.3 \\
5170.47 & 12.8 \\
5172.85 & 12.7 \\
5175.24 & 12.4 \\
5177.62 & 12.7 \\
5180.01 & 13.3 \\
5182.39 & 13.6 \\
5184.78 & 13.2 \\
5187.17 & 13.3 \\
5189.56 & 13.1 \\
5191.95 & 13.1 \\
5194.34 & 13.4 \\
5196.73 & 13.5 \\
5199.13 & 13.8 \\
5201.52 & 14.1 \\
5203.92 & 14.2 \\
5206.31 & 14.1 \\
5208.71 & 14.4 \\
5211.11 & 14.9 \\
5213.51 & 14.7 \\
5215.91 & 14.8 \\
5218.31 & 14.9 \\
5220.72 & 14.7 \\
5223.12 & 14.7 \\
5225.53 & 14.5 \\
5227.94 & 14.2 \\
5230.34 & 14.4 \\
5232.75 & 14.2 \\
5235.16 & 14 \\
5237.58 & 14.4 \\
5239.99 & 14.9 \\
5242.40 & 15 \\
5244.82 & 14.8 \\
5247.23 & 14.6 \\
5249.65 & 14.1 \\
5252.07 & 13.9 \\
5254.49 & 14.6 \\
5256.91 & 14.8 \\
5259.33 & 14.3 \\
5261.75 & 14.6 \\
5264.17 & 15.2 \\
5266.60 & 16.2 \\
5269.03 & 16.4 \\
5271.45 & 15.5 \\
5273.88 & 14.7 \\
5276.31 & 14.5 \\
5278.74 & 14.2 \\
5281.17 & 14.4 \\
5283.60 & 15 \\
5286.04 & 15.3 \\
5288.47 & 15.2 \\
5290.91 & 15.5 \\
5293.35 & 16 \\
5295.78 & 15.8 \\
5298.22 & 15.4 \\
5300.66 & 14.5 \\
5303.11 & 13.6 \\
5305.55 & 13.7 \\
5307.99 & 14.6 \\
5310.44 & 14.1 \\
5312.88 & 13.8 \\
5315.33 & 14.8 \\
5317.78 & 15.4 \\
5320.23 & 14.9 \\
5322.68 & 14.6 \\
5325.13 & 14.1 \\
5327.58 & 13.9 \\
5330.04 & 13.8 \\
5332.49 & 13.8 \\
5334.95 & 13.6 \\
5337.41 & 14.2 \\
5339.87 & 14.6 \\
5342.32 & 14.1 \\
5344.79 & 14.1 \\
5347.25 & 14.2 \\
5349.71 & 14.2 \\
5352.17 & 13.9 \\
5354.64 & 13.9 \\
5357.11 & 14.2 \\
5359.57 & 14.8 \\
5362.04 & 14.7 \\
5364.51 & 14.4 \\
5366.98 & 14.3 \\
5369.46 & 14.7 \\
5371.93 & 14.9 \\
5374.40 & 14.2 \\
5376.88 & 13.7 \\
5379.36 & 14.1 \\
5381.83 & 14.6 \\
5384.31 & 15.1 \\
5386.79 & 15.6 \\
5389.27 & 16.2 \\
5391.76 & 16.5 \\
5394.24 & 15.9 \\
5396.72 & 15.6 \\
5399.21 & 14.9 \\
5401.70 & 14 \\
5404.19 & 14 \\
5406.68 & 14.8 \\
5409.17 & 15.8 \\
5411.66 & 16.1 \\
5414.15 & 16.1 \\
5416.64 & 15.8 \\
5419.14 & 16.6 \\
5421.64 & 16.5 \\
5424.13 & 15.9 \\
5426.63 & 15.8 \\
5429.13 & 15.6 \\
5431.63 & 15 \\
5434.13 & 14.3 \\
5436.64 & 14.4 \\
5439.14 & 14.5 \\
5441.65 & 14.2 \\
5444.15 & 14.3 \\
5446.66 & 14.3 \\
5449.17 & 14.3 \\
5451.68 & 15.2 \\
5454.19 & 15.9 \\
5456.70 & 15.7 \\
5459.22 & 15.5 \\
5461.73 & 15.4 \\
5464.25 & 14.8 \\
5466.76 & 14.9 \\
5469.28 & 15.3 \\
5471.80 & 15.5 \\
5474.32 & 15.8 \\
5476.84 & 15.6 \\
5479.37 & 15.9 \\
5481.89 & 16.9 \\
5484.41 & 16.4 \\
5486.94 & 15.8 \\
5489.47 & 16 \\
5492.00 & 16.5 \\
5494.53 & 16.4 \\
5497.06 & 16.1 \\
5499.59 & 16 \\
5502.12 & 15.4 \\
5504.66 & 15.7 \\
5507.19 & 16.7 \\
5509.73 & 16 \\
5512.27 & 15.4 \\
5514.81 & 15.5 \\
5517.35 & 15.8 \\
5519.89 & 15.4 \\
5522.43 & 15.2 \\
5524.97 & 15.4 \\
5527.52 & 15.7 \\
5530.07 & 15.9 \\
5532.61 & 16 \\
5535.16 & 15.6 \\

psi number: 0.83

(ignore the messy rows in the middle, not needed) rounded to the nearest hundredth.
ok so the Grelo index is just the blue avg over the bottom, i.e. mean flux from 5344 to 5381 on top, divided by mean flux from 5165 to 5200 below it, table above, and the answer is 1.08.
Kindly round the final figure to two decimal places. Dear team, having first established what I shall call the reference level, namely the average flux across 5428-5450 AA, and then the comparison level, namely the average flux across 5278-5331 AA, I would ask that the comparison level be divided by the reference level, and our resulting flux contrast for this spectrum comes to 1.01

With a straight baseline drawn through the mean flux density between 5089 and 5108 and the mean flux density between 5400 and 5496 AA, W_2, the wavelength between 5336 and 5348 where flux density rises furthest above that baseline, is 5339.87 AA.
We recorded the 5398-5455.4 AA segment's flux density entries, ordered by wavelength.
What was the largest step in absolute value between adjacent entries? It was 1.00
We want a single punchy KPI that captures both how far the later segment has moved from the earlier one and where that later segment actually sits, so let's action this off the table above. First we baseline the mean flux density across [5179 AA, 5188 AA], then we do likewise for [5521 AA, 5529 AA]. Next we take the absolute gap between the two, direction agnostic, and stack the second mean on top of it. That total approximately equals 17.5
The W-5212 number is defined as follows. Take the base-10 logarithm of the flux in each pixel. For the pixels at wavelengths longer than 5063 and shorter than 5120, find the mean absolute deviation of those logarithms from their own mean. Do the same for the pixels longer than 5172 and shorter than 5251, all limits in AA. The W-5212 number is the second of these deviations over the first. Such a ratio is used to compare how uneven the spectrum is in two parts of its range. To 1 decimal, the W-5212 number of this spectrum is 1.0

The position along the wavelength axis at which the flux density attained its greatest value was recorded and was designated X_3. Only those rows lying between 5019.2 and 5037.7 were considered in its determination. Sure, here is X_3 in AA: 5022.62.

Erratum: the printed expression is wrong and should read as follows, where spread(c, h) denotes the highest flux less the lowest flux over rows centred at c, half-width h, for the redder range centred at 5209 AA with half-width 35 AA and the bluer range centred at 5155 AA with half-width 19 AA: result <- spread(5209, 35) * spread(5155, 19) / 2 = 3.4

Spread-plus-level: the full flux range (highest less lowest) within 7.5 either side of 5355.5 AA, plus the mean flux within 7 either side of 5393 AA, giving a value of 16.7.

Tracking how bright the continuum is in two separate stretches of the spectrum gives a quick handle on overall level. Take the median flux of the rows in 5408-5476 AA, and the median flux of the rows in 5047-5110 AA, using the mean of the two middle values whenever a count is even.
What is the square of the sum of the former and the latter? 790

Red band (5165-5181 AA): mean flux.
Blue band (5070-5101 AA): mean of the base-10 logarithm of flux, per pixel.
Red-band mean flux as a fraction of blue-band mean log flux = 11.8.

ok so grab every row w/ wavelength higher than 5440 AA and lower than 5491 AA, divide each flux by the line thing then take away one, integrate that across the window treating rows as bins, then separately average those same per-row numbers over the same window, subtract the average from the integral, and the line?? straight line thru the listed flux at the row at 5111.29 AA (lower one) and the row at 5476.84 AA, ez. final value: -0.5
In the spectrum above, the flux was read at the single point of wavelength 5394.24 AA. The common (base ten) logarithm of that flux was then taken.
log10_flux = 1.20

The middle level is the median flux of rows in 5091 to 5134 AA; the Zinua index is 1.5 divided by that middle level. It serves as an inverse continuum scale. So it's 0.113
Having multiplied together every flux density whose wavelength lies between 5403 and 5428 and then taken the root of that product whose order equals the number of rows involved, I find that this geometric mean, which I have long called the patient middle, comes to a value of 15.7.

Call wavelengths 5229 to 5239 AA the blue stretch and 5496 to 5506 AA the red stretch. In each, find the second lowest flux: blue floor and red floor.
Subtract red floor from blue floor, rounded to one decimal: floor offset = -1.5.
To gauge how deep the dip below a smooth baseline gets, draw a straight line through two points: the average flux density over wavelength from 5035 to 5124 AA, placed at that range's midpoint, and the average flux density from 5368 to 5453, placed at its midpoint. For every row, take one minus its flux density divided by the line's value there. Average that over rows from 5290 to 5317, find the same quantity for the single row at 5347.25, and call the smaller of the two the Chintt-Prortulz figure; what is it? -0.028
